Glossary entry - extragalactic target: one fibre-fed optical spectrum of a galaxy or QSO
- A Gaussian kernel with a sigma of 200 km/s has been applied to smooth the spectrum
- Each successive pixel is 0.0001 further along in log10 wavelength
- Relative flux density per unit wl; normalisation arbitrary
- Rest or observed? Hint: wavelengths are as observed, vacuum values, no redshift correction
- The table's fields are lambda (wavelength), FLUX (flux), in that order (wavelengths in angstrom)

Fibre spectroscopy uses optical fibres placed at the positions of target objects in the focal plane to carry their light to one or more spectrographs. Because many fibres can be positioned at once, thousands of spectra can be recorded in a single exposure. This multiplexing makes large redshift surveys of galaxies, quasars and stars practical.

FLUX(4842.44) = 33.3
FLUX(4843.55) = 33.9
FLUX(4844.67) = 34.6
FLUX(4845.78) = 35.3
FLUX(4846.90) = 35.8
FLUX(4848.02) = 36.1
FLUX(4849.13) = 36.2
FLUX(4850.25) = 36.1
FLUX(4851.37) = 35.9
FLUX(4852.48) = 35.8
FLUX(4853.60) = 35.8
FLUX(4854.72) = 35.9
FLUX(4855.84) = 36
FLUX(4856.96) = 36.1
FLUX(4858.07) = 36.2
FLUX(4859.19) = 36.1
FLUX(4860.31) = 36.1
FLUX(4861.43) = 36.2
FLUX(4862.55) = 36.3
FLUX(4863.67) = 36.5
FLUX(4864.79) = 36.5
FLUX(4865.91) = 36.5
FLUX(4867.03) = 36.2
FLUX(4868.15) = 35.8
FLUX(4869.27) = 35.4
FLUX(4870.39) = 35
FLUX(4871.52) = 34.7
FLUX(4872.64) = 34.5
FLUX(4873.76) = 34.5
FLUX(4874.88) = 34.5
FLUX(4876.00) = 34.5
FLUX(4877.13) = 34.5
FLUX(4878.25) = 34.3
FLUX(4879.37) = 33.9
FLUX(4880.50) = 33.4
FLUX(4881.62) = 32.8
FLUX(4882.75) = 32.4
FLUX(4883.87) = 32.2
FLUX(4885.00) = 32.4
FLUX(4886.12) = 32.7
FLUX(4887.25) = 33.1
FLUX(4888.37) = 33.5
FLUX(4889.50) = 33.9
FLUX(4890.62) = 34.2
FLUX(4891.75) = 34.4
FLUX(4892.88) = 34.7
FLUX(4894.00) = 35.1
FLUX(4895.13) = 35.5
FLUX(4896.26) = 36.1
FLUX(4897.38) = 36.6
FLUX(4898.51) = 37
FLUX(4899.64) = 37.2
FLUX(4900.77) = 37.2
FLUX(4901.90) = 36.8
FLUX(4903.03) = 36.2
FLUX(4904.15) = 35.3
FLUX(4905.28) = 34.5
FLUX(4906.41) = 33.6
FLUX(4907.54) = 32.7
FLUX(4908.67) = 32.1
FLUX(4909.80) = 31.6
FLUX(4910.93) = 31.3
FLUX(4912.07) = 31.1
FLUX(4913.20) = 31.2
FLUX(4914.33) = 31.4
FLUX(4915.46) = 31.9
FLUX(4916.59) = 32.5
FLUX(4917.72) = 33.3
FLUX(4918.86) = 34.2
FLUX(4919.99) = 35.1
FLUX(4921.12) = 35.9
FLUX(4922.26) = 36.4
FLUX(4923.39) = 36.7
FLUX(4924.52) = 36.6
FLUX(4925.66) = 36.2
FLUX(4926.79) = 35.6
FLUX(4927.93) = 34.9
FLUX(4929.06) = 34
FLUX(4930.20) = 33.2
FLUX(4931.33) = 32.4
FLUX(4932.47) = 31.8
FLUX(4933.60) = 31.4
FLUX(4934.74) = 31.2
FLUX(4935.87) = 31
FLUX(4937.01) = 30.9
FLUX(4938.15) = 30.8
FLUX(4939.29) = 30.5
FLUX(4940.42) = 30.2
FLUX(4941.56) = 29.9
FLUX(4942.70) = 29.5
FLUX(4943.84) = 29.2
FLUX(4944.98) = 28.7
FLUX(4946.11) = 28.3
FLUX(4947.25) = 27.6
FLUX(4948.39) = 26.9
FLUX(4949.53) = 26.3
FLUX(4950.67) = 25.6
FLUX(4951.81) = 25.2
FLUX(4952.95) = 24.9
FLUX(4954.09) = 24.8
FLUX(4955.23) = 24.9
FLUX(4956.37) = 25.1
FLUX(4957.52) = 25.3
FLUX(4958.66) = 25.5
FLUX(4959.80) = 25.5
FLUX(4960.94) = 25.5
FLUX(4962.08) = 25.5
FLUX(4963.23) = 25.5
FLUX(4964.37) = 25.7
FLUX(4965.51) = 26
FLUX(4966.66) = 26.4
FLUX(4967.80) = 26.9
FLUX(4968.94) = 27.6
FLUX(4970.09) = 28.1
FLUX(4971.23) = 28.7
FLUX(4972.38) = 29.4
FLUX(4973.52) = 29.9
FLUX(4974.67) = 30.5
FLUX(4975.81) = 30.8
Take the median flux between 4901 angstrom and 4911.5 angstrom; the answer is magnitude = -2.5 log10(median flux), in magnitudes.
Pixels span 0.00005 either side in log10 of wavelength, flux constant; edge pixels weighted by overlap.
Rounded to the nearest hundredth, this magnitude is -3.82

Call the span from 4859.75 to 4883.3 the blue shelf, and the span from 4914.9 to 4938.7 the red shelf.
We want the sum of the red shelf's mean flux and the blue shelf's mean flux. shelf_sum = 69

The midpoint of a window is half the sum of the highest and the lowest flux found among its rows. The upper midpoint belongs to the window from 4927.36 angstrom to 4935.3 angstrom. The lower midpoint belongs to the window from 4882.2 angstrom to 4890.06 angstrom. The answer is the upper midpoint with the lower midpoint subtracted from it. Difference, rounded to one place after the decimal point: 0.0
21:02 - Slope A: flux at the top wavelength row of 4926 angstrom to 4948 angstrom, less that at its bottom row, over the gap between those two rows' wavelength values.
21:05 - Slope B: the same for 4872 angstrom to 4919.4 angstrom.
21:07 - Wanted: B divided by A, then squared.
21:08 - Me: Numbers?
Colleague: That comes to 0.00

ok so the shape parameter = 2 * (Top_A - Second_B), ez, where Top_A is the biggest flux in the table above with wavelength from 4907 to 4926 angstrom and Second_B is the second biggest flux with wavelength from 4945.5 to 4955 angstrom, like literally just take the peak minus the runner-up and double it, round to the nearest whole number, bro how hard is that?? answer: 18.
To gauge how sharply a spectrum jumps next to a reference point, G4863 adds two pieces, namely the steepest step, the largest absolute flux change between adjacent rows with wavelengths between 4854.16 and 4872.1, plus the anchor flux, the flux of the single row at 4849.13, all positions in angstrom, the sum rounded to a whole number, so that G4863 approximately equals 37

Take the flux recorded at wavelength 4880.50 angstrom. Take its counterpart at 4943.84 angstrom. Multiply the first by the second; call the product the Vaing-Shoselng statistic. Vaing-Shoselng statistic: 975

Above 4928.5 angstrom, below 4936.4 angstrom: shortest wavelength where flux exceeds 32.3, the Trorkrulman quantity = 4929.06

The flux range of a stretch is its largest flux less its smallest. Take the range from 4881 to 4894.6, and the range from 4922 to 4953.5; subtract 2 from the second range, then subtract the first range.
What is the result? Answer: 7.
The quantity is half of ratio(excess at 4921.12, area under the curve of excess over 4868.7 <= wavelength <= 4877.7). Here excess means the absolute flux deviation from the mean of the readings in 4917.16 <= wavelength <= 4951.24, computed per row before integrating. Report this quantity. 0.079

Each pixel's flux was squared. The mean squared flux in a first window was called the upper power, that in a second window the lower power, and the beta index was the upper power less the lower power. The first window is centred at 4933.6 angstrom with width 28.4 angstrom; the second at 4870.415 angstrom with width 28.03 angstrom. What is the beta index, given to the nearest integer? -174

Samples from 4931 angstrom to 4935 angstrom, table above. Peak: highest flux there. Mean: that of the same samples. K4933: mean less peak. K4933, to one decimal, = -0.7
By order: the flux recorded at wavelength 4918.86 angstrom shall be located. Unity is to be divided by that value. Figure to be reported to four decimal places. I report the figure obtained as 0.0292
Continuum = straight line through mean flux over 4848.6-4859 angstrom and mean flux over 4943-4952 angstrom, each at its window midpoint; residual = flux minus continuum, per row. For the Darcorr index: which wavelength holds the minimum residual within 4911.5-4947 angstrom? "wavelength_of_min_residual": 4912.07 angstrom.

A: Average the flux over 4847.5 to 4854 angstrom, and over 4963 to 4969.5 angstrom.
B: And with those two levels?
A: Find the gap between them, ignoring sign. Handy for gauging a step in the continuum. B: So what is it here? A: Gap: 10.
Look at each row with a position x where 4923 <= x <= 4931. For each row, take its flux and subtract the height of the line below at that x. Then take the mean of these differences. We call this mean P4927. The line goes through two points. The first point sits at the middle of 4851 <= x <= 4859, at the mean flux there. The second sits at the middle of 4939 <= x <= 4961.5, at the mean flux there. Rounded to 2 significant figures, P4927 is 6.1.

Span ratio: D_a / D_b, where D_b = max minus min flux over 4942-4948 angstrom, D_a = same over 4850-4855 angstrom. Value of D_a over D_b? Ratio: 0.2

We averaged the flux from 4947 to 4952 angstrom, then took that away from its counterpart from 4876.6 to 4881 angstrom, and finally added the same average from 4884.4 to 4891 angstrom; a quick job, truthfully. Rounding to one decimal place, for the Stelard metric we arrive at 41.0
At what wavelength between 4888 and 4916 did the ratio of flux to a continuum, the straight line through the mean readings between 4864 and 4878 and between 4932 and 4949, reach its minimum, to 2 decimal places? 4912.07 angstrom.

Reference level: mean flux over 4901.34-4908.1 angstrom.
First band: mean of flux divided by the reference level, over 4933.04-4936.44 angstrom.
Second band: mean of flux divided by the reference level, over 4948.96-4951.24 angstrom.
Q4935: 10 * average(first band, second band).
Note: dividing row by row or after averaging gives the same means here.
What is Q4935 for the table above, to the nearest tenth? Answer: 8.2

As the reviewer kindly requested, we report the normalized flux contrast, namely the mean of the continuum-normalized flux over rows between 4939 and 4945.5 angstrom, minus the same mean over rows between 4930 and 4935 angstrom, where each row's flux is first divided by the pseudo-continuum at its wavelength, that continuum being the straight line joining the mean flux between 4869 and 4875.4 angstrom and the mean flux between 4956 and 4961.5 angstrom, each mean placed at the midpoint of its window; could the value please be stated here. -0.042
